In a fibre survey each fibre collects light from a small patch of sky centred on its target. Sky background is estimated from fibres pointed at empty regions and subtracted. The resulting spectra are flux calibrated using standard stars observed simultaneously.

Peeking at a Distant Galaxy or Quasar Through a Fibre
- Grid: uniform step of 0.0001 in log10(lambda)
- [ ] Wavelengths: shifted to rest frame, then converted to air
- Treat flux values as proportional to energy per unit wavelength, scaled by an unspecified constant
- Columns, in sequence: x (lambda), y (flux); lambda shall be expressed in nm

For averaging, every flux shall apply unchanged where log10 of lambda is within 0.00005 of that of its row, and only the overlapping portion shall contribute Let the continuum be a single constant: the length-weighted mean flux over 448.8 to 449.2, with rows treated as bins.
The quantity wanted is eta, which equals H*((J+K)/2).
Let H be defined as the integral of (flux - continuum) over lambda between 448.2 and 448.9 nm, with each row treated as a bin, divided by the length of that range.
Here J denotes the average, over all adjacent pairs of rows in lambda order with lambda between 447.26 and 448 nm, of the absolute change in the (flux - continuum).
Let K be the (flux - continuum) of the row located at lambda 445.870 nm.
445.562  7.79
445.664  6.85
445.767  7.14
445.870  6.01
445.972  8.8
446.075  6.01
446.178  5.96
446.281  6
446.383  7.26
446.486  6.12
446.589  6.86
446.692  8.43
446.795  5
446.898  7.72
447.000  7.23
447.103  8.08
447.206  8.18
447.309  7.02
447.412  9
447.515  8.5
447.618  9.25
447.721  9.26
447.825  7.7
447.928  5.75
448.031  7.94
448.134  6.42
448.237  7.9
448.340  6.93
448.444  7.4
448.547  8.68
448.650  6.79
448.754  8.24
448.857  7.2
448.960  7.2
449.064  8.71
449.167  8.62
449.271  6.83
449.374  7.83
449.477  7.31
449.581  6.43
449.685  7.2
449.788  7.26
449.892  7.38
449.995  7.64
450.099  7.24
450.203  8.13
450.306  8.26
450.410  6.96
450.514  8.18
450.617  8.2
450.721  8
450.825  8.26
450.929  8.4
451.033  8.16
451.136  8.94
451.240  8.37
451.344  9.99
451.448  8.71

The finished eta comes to 0.13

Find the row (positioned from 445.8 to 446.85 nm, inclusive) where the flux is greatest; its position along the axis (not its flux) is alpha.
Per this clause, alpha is 445.972 nm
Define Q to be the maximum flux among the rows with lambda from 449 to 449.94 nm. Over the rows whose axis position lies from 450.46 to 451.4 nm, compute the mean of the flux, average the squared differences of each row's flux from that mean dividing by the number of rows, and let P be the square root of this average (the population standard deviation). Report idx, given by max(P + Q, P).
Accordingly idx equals 9.3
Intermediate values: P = 0.6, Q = 8.71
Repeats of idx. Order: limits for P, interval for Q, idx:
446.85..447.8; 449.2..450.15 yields 8.6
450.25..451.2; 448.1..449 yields 9.2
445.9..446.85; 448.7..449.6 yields 9.9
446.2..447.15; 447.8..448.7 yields 9.7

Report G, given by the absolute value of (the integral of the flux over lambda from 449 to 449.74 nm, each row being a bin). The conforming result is 5.59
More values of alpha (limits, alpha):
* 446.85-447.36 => 447.206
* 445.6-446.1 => 445.972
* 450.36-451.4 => 451.344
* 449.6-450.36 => 450.306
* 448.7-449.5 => 449.064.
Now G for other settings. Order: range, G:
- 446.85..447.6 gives 6.02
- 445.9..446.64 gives 4.96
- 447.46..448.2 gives 5.80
